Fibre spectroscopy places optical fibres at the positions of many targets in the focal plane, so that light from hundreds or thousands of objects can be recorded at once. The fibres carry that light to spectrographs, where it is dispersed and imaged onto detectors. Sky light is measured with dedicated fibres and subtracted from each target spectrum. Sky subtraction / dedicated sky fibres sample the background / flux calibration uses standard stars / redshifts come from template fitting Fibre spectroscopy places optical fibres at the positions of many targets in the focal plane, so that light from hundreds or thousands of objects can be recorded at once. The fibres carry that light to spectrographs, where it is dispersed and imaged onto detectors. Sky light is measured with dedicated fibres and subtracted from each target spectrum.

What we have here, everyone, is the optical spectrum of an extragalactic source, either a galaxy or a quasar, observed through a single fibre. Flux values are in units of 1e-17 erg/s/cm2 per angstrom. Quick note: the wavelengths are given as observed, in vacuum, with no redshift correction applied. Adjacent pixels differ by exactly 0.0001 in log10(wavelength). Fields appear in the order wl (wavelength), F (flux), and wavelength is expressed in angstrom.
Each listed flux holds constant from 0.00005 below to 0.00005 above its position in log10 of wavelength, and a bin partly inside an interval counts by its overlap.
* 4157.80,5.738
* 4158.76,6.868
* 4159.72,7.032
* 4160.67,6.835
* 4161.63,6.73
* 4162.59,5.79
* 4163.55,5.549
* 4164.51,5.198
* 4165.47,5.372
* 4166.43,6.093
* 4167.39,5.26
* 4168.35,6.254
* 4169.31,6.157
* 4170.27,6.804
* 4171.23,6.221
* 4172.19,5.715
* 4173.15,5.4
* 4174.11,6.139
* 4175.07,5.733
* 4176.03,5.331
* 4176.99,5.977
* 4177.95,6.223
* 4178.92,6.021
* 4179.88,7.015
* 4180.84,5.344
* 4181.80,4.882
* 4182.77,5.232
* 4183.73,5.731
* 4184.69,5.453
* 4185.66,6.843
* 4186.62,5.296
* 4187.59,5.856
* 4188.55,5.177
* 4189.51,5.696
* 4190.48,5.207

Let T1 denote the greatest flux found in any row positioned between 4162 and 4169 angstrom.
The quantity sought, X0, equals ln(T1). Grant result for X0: 1.83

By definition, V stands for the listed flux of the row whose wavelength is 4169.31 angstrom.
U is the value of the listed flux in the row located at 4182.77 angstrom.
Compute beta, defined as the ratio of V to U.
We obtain 1.18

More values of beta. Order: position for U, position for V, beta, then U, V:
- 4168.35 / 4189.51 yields 0.91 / 6.254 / 5.696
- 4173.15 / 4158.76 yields 1.27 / 5.4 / 6.868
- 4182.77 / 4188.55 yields 0.99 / 5.232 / 5.177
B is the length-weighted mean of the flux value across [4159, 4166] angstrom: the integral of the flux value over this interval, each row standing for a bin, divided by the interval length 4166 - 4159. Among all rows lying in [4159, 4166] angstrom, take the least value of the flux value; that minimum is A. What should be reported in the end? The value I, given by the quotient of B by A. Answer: 1.17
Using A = 5.198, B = 6.10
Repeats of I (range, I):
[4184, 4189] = 1.11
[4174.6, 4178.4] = 1.09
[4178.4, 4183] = 1.17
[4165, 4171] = 1.14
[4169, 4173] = 1.08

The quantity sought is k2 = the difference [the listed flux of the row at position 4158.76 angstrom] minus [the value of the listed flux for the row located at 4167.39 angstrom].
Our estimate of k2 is 1.6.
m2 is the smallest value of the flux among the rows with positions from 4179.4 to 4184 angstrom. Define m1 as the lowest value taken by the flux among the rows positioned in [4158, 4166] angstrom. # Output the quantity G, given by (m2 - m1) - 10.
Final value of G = -10.3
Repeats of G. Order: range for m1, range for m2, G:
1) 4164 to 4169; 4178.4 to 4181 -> -9.9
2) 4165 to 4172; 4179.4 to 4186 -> -10.4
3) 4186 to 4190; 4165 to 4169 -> -9.9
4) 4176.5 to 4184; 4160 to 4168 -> -9.7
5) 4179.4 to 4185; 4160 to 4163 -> -9.1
